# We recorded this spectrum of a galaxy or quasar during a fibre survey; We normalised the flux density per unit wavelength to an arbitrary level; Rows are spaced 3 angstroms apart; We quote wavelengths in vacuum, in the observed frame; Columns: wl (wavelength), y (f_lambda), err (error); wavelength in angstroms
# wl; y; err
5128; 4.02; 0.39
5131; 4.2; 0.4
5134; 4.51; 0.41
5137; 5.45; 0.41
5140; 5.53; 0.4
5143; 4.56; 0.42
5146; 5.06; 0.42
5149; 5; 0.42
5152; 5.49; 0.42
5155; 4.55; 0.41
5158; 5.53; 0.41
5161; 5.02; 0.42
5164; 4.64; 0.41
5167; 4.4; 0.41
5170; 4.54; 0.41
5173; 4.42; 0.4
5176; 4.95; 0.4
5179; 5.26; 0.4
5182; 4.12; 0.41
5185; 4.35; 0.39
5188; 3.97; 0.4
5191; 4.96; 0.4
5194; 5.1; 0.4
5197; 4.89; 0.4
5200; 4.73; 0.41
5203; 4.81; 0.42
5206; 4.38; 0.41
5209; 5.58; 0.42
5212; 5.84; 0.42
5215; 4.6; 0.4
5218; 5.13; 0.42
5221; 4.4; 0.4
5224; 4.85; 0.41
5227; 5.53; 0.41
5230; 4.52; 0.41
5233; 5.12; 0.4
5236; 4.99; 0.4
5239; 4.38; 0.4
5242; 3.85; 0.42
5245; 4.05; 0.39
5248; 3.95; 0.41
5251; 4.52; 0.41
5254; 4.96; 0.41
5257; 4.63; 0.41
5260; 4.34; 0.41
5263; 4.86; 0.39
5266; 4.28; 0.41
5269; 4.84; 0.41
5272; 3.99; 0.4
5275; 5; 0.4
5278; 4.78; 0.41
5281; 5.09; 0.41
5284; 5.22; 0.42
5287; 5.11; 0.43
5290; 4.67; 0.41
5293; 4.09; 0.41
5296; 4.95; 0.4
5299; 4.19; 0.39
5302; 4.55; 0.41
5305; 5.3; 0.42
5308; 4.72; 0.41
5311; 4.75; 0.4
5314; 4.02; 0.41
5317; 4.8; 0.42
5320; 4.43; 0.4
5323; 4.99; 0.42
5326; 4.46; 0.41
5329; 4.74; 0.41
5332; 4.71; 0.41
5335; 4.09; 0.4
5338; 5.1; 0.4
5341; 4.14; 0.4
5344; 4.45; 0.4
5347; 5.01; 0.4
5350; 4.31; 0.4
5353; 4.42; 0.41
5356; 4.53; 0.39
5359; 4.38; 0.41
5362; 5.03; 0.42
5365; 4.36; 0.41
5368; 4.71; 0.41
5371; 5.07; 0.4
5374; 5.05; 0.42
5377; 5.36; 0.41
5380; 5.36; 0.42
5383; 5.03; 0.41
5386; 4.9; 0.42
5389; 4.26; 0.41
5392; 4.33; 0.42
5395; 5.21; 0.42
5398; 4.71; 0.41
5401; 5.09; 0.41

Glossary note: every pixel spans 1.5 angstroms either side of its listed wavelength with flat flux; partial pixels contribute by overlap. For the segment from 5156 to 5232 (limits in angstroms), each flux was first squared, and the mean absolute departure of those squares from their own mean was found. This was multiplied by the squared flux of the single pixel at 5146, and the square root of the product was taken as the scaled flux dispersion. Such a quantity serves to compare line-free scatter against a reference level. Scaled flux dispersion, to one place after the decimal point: 9.8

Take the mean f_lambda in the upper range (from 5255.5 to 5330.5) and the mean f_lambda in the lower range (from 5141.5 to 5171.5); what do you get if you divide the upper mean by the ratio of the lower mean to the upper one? 4.5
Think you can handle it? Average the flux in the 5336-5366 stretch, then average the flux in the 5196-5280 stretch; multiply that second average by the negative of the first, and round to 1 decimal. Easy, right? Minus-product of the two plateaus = -21.5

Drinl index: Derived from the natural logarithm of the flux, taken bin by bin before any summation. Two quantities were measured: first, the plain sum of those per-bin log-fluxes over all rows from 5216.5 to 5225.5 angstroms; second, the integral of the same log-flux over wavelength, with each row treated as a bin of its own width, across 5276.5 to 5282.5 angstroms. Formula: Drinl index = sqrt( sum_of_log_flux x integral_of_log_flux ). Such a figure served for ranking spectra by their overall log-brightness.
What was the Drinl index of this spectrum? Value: 6.7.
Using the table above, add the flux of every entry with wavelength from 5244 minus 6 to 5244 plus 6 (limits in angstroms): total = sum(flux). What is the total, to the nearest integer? 16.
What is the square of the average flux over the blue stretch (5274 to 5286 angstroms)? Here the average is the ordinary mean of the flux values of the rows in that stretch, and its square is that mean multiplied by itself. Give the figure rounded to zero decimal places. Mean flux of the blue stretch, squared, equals 25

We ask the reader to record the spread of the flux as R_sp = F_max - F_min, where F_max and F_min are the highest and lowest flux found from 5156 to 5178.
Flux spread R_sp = 1.13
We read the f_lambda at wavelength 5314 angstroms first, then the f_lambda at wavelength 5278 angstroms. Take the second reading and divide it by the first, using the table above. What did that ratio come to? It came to 1.19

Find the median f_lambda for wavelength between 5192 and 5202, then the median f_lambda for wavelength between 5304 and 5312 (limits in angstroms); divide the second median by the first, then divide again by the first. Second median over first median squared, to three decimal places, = 0.199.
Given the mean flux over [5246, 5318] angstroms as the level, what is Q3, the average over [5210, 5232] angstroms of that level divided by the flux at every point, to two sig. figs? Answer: 0.94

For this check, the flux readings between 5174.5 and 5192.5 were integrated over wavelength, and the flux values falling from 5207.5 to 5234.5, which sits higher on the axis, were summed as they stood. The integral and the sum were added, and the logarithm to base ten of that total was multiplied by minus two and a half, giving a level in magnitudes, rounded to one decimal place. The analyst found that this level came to -5.3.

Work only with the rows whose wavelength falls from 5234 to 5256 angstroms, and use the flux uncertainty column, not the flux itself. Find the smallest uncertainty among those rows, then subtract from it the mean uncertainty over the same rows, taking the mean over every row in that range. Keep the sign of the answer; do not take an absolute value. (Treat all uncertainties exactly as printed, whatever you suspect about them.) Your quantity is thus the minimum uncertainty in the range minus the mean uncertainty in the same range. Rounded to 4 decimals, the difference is -0.0157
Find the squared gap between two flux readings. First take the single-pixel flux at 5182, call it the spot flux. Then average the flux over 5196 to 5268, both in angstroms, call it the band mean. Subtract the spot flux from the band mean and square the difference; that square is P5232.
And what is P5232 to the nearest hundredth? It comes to 0.36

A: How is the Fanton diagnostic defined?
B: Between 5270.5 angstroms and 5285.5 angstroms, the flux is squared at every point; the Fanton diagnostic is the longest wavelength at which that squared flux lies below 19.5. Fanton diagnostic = 5272 angstroms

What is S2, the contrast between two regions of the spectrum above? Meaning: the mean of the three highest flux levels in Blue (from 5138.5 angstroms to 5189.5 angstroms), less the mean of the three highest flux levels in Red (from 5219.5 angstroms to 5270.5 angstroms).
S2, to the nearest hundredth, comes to 0.30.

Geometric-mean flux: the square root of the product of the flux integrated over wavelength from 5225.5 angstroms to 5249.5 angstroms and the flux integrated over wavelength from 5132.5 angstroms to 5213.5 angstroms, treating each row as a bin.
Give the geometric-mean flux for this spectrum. 208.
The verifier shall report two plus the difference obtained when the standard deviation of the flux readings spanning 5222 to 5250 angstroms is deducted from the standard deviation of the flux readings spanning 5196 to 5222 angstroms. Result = 1.93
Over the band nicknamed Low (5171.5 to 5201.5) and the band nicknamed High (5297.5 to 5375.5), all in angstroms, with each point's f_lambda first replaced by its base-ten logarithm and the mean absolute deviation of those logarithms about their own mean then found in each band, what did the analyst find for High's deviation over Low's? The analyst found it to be 0.79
